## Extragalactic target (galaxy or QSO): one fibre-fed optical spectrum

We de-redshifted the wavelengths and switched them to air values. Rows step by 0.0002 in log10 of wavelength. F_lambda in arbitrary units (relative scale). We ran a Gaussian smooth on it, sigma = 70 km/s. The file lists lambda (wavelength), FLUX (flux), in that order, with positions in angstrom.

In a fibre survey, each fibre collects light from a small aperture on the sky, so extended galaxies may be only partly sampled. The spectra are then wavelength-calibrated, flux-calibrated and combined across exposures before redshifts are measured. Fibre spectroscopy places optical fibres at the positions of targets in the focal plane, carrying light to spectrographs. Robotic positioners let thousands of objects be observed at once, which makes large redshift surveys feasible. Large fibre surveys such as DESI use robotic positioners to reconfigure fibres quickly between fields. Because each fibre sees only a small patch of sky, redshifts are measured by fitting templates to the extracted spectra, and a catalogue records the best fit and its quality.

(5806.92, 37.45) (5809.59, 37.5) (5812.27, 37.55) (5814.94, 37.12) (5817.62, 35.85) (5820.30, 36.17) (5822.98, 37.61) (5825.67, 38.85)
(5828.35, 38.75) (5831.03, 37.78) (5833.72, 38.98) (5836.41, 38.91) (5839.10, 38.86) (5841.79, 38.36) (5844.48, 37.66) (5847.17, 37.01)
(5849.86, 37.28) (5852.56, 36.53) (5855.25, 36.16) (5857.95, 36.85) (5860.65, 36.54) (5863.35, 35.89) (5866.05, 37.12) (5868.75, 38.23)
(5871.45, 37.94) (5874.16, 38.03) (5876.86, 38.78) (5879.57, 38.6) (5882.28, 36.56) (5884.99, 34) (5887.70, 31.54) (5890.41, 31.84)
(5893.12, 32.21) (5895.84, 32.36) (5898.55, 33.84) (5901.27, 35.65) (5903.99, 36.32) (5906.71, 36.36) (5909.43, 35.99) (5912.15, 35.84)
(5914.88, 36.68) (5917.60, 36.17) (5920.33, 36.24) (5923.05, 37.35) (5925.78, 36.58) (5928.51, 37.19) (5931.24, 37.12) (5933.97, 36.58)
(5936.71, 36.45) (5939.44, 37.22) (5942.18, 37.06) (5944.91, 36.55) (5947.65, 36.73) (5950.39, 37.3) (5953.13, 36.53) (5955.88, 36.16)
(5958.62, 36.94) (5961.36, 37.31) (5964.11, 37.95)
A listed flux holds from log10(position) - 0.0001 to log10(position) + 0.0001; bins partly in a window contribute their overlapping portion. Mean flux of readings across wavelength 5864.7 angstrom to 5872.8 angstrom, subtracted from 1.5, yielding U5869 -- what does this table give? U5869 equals -36.3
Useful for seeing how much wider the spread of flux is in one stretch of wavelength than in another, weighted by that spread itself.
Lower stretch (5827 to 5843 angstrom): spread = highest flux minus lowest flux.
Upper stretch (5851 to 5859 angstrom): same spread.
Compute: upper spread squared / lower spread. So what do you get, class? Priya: 0.40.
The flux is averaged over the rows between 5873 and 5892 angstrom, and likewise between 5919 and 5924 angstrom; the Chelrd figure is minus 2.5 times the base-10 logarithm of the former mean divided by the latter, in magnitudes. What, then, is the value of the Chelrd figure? 0.04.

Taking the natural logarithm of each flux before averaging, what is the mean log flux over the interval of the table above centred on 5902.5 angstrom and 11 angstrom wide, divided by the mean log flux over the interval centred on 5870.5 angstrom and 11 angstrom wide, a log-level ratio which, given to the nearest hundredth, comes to 0.98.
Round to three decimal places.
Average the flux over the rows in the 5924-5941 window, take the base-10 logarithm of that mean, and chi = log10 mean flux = 1.567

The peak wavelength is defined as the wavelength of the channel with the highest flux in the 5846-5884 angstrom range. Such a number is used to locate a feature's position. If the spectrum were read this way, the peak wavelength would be 5876.86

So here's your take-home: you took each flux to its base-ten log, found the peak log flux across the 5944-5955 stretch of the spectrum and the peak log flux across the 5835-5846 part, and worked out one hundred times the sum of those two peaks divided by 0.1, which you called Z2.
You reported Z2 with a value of 3162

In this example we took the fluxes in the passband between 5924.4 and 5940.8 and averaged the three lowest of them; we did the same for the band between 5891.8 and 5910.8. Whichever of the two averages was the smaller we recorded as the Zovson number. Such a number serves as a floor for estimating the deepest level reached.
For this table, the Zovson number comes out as 32.8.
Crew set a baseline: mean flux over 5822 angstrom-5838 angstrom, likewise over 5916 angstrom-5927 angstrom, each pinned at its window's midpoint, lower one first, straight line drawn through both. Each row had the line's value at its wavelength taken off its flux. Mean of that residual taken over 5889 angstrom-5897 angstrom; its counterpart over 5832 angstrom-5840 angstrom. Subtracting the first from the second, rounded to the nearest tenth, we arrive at 5.6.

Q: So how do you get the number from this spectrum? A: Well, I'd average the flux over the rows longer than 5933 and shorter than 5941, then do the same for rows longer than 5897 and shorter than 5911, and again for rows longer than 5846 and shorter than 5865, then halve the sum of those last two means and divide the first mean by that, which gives 1.02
